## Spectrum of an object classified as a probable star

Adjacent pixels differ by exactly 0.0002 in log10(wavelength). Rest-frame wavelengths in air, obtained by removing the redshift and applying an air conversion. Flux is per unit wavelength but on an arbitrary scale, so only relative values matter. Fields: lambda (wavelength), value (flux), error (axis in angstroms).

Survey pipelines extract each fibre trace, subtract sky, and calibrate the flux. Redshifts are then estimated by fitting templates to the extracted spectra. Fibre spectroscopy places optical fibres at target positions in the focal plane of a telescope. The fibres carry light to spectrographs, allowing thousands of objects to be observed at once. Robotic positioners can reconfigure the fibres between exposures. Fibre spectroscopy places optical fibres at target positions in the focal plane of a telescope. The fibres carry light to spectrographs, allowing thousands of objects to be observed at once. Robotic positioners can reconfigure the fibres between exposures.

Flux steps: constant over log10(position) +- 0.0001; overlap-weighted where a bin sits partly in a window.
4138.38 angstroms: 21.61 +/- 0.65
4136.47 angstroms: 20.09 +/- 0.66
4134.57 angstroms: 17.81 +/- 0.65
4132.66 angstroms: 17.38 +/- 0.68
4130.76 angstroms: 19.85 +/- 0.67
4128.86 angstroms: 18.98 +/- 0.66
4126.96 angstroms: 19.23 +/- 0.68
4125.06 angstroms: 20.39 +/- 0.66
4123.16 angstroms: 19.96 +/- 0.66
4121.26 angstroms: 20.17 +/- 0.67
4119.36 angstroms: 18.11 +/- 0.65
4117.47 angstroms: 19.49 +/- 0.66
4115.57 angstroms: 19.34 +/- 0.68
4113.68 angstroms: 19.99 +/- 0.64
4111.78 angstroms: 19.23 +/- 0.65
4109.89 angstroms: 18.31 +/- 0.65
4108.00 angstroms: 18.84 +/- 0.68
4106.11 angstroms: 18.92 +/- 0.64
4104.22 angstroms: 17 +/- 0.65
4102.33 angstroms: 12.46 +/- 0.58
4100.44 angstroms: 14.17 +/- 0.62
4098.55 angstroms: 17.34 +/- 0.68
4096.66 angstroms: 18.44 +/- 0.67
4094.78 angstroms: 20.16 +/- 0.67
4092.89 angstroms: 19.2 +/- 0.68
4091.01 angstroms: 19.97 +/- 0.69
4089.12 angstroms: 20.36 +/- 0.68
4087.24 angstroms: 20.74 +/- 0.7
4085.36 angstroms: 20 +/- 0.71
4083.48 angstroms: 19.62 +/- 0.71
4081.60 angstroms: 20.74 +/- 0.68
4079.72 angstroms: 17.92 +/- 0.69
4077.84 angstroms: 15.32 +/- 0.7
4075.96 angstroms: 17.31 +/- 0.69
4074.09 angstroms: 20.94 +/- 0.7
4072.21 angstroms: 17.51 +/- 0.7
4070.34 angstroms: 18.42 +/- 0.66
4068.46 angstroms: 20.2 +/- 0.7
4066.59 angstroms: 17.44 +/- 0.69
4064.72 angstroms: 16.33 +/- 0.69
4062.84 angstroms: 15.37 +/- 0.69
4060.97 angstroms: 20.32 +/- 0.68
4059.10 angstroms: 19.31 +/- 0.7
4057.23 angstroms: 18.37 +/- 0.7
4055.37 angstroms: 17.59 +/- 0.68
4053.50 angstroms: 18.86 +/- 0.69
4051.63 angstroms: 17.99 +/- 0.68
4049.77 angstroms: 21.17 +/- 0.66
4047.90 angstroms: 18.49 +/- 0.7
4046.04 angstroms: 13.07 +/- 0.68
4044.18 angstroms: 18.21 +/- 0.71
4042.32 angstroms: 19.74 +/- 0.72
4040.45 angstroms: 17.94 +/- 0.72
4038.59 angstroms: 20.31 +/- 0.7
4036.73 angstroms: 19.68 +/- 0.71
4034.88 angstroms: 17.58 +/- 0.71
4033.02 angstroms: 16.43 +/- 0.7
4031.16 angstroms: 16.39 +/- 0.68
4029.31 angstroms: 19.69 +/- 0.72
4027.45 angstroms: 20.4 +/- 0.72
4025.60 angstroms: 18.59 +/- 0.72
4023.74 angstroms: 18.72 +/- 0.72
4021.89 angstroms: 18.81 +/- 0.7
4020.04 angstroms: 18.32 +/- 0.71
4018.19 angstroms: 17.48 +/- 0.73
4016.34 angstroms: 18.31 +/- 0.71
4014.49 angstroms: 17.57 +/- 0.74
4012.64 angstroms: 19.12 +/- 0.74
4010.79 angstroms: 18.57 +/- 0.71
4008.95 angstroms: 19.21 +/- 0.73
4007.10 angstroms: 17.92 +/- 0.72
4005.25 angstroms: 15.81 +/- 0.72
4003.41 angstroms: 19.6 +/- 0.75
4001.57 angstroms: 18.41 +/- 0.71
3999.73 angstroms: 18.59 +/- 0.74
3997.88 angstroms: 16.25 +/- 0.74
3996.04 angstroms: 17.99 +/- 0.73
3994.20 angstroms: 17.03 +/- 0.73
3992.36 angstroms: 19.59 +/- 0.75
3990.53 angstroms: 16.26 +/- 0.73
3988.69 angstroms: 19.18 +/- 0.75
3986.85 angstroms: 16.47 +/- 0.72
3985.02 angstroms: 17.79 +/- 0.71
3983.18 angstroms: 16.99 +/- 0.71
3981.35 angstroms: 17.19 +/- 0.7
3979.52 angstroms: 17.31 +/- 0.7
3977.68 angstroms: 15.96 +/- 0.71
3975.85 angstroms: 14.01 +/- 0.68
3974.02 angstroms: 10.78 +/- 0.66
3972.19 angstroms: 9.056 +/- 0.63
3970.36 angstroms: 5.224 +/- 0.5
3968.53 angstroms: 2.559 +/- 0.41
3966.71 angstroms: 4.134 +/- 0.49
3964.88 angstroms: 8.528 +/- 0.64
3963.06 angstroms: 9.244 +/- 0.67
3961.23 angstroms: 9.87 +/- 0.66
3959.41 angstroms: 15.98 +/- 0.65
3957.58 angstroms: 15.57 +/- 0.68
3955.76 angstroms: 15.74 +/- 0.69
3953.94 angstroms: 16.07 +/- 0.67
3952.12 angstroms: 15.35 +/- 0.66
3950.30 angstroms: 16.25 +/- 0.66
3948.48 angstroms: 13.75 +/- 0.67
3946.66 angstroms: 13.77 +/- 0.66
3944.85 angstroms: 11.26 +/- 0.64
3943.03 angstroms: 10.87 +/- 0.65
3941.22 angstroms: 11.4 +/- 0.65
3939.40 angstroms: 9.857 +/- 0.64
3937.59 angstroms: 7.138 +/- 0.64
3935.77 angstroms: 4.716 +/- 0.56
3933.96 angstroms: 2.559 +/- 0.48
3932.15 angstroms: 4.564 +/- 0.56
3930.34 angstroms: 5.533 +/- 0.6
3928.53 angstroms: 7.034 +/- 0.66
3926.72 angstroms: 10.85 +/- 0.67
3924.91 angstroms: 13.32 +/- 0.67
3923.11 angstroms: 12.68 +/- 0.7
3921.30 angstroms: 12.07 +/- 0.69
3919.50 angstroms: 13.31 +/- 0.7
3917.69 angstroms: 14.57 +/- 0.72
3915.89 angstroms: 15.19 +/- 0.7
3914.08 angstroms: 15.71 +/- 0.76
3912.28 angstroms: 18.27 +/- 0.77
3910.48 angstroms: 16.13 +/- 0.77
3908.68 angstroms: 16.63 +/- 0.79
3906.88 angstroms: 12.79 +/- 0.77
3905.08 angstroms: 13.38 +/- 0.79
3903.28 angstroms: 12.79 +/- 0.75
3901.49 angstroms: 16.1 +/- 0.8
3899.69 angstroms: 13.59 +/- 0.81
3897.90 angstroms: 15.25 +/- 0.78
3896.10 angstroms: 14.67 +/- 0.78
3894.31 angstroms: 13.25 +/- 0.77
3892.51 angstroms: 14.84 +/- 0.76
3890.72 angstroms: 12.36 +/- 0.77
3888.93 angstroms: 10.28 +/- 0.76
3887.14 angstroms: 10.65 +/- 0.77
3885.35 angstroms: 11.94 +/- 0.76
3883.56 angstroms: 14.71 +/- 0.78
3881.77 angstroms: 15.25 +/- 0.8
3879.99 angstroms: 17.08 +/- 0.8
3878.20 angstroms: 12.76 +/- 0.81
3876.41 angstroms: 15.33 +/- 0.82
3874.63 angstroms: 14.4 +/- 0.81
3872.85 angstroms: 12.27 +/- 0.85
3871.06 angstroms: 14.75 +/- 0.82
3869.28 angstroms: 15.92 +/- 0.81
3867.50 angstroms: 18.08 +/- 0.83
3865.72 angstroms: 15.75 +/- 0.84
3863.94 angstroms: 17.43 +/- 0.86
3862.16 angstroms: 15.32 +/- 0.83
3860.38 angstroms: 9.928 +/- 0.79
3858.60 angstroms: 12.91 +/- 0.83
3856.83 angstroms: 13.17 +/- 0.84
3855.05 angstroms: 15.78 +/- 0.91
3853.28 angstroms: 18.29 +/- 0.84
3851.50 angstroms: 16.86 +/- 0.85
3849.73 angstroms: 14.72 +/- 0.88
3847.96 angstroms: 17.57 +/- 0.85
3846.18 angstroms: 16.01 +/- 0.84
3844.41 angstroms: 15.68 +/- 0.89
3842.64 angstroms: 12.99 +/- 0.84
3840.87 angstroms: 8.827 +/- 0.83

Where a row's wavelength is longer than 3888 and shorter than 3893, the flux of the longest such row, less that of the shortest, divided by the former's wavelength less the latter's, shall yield 1.3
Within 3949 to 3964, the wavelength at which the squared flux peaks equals 3950.30 angstroms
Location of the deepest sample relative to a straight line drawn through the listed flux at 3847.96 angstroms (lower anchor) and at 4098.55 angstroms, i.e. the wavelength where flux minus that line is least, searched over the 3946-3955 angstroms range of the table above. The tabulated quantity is 3948.48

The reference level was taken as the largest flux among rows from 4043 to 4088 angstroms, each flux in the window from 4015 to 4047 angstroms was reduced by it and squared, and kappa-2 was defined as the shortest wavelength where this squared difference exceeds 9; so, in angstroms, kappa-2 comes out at 4018.19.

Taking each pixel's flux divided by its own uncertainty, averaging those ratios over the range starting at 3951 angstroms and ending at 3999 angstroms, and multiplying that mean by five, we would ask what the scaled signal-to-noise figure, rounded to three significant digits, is 101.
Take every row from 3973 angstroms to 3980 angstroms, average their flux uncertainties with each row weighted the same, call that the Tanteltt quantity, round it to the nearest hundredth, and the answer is 0.69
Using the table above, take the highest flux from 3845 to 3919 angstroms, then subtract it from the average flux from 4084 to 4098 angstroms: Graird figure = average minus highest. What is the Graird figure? 1.5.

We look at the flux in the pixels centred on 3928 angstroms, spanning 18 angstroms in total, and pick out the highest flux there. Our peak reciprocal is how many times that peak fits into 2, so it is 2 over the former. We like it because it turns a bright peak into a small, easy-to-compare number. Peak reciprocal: 0.150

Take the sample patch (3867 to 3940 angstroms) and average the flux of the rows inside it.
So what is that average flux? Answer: 12.7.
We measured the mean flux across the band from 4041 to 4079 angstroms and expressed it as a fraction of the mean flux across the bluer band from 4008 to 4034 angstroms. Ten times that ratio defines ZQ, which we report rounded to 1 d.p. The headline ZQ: 9.8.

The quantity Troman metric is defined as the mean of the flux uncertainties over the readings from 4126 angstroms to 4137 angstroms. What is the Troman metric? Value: 0.67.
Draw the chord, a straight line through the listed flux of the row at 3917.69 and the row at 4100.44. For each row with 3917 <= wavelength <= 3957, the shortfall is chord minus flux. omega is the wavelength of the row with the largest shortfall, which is 3933.96 angstroms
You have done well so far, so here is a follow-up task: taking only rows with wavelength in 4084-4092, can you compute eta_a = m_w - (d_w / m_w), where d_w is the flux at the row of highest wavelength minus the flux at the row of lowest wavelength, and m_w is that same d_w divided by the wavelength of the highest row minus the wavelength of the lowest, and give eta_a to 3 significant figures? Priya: -5.66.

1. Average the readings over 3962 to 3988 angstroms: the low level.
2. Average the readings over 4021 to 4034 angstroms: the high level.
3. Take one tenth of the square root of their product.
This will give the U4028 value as 1.5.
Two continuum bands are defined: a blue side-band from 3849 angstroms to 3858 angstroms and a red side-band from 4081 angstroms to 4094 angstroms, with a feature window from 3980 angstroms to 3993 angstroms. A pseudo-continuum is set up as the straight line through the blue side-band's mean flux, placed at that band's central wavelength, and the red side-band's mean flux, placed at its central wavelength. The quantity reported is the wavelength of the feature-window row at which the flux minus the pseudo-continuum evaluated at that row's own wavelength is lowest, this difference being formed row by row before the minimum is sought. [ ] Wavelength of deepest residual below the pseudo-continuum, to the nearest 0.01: 3990.53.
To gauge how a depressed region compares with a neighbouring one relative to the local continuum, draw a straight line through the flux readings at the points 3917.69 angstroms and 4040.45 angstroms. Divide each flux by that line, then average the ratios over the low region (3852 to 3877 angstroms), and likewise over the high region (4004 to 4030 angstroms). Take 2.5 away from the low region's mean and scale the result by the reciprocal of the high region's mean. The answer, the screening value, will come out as -1.3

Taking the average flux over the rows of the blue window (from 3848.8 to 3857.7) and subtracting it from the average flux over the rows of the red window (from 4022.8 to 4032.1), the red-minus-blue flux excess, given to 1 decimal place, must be 3.0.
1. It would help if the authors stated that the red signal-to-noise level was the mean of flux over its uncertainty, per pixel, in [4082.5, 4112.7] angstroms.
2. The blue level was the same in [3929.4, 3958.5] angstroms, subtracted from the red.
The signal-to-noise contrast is 11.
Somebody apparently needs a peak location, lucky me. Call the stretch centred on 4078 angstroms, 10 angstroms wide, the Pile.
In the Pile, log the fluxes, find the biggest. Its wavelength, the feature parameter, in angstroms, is 4074.09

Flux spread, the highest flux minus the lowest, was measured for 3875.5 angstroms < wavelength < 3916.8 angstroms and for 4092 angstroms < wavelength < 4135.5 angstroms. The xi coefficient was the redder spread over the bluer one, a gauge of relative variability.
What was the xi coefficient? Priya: 1.0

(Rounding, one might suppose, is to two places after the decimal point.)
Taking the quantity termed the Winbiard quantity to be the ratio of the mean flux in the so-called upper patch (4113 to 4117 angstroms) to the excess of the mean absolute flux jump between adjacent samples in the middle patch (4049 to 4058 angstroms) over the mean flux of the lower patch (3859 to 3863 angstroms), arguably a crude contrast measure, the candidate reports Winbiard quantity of -1.77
